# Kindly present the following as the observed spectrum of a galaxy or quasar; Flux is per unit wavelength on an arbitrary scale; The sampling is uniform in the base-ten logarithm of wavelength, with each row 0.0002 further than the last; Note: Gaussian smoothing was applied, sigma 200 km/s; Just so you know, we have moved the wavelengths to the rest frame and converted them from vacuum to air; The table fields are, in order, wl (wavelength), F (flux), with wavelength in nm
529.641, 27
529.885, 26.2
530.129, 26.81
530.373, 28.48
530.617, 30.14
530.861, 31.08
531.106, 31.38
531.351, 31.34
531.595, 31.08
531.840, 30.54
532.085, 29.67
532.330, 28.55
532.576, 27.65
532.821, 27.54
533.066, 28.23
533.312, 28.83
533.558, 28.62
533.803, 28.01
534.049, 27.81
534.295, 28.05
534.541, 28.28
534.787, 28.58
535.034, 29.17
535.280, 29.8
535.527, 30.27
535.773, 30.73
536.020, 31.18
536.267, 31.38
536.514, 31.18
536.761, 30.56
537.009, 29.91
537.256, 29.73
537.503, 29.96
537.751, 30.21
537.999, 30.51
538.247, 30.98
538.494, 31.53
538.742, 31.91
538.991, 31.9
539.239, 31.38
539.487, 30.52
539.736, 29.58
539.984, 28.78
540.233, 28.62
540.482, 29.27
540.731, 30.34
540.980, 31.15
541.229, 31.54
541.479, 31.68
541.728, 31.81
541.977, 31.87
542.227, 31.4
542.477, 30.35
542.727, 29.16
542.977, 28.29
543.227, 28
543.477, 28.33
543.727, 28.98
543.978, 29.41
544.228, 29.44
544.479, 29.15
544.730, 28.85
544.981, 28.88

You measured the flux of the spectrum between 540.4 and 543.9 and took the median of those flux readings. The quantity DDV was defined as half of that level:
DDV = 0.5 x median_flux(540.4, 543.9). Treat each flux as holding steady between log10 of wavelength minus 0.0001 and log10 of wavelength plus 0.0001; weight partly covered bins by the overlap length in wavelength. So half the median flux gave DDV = 15.2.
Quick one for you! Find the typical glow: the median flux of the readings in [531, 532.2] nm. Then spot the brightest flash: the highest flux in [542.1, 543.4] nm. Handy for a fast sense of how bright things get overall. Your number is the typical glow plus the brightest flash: 62.5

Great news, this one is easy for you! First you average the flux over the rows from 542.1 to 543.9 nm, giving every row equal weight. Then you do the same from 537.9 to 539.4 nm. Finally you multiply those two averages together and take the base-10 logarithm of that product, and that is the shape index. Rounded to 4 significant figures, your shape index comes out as 2.962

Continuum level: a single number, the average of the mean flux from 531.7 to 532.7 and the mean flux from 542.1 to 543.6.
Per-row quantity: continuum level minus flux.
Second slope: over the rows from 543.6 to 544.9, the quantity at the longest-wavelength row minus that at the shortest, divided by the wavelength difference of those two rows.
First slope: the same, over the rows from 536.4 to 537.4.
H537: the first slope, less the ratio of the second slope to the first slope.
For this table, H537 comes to 1.9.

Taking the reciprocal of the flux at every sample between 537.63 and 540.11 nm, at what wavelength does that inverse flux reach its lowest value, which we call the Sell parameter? 538.742 nm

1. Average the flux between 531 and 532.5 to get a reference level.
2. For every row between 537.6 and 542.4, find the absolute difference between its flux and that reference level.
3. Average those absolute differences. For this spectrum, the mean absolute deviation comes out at 1.0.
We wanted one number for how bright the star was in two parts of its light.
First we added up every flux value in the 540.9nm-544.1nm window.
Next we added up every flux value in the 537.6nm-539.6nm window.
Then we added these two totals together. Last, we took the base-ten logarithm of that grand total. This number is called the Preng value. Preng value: 2.81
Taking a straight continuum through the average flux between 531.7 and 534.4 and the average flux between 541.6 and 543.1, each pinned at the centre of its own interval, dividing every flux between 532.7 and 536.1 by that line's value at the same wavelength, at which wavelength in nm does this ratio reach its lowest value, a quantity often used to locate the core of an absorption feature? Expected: 532.821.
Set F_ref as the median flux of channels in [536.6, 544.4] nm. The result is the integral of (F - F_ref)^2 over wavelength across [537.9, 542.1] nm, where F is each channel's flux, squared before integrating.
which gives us 5.8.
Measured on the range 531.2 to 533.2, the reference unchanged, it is 6.1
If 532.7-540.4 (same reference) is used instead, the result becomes 15.0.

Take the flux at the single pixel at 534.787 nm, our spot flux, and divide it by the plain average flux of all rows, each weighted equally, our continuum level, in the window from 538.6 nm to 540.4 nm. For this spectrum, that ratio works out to 0.941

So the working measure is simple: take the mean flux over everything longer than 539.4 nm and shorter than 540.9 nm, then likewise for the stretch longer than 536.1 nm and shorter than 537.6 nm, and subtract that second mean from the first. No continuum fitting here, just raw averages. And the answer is -0.9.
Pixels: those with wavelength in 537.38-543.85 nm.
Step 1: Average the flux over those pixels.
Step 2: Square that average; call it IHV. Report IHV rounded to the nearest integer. 919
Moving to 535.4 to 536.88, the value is 954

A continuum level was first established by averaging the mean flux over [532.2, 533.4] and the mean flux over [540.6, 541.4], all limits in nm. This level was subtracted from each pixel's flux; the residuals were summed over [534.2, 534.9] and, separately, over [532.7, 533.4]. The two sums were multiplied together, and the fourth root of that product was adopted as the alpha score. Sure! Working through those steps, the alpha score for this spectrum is 2.0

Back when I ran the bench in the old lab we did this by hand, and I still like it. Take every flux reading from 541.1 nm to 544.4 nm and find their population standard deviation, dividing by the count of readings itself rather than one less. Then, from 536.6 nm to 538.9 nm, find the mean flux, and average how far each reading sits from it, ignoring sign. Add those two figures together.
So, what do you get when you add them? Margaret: 2.01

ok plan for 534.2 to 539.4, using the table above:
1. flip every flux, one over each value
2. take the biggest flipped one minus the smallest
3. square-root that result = 0.066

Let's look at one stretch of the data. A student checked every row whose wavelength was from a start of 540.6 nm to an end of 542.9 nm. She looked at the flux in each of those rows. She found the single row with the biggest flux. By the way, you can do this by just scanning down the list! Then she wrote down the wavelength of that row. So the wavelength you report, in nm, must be 541.977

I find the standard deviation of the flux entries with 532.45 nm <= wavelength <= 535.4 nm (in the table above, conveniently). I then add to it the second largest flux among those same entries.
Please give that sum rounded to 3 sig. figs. 29.8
